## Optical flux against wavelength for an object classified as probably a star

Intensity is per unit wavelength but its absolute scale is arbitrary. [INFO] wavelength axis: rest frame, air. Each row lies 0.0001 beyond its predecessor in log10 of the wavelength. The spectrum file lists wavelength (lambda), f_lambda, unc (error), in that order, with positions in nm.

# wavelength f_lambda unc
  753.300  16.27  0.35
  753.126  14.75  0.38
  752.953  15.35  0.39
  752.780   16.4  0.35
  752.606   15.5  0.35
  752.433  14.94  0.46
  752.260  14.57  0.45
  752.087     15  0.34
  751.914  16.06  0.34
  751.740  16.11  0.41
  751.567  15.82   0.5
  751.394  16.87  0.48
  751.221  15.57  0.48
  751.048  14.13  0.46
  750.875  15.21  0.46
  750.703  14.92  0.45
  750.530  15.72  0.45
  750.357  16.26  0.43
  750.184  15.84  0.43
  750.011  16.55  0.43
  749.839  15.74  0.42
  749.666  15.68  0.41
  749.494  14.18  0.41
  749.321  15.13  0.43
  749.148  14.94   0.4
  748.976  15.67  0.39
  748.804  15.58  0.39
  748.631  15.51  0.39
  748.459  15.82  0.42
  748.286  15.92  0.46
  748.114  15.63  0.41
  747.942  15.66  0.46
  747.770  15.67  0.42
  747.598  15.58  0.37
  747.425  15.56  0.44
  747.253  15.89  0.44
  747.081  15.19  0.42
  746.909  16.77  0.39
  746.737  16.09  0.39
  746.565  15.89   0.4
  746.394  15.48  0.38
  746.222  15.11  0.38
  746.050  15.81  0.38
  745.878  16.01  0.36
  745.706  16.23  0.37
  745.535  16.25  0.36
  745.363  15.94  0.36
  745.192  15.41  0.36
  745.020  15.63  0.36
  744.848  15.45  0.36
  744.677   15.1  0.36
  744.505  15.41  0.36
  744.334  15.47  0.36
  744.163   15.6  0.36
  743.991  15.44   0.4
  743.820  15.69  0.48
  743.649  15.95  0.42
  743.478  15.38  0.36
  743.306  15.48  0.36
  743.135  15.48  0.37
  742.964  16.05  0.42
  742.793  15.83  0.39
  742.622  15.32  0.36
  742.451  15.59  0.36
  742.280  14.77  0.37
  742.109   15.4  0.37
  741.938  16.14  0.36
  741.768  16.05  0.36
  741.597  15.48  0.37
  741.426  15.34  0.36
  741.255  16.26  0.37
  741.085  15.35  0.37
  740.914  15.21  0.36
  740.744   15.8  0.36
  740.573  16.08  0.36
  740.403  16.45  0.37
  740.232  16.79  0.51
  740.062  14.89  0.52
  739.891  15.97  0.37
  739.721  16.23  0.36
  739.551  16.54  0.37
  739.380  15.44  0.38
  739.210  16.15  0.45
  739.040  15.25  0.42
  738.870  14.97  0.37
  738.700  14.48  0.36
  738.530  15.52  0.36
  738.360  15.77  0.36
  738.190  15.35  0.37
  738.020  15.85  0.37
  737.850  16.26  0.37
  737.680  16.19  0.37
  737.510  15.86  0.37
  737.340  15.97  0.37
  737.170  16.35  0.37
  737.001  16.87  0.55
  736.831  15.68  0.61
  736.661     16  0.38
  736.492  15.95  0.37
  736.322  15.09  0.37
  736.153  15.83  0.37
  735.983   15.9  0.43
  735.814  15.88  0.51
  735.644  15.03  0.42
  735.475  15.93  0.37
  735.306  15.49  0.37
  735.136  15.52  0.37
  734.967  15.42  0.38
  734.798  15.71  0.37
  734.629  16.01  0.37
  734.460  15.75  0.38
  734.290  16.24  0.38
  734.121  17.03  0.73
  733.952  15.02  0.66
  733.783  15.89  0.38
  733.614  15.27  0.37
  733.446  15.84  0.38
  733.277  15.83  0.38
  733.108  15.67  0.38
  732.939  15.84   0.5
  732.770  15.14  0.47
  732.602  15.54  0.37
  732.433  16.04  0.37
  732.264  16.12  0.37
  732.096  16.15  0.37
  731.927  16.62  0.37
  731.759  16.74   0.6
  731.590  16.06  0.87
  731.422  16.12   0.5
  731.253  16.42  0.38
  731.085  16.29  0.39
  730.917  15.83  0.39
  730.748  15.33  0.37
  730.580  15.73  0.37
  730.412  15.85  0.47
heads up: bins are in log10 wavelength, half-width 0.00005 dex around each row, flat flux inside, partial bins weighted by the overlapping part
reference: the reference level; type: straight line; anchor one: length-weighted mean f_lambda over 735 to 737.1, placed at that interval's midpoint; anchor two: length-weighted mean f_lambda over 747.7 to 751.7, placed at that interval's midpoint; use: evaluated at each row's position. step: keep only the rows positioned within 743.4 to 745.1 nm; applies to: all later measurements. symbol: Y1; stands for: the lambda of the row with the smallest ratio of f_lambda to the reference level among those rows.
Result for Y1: 744.677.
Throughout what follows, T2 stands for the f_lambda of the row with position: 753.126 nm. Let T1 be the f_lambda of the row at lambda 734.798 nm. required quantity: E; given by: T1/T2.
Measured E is 1.07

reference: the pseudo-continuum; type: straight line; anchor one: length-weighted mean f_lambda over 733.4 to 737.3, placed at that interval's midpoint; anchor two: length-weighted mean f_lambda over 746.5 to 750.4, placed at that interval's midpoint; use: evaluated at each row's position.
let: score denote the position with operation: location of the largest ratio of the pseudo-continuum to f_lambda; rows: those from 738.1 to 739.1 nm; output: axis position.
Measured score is 738.700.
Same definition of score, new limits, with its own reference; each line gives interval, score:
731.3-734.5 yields 733.952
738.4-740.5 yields 738.700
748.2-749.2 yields 749.148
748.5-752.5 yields 751.048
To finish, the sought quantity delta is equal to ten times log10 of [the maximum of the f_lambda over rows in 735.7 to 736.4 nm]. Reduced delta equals 12.0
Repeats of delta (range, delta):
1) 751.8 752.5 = 12.1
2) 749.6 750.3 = 12.2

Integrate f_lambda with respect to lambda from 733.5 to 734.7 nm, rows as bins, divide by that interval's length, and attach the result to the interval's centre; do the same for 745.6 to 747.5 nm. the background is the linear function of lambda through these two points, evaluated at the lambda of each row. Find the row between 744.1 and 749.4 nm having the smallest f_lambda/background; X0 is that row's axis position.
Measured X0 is 749.148 nm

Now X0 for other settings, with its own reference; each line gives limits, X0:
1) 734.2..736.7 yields 735.644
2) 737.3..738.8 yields 738.700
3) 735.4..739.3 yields 738.700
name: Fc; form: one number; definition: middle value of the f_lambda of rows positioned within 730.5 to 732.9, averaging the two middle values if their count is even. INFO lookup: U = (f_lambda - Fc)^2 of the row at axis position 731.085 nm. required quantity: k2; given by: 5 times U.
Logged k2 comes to 0.2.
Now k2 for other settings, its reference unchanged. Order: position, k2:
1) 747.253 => 0.2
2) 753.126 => 9.0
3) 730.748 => 2.9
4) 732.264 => 0.0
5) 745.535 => 0.1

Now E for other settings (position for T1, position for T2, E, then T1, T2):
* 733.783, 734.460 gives 1.01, 15.89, 15.75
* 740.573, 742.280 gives 1.09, 16.08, 14.77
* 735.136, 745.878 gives 0.97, 15.52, 16.01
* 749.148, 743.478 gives 0.97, 14.94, 15.38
